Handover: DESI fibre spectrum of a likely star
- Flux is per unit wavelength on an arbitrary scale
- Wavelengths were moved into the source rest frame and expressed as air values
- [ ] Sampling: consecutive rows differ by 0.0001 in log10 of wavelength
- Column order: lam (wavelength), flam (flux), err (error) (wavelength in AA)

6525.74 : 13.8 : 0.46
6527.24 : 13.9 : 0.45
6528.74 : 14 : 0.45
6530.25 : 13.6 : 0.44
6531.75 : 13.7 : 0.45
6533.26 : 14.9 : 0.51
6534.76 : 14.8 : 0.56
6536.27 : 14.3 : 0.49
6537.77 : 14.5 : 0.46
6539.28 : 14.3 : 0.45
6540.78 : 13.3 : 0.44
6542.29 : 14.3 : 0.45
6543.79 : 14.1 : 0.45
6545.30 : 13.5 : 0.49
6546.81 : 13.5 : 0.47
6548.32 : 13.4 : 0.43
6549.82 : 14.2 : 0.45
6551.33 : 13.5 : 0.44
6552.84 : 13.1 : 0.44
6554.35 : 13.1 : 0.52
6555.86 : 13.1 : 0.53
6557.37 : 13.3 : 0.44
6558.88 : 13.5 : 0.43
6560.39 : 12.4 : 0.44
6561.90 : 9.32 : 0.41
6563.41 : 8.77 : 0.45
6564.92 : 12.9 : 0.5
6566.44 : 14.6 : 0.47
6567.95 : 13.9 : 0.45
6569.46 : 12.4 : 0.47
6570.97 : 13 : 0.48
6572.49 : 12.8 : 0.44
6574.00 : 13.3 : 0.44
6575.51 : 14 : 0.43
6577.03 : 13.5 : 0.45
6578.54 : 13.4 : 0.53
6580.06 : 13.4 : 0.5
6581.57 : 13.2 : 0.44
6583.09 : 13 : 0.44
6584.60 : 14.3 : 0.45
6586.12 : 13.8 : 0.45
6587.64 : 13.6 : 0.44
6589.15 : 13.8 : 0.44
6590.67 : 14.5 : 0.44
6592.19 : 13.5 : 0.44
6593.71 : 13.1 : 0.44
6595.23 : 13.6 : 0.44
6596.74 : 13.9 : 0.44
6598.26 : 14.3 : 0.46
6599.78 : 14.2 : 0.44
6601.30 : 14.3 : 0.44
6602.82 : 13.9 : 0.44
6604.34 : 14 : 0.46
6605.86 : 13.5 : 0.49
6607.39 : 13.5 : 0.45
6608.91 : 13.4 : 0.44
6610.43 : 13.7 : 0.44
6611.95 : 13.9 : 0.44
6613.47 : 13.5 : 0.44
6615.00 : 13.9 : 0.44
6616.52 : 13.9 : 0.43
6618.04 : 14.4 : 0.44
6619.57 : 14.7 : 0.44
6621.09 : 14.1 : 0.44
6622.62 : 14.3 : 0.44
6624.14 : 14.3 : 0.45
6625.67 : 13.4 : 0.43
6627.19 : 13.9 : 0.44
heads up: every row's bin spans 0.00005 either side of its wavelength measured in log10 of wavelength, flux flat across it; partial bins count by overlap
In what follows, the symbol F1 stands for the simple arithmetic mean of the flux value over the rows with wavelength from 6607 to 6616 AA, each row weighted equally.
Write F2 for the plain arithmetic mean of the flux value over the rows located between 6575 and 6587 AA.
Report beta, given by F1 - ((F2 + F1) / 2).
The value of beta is 0.04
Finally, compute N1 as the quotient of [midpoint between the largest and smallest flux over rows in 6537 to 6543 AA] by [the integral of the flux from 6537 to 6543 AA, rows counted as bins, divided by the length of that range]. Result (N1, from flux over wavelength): 0.985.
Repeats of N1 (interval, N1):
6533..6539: 1.002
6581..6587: 1.006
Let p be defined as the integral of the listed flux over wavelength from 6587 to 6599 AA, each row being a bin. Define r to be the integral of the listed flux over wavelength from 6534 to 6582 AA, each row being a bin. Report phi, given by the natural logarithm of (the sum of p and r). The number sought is 6.69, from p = 166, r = 637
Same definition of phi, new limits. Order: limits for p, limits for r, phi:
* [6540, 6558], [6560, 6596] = 6.57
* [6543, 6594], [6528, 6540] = 6.74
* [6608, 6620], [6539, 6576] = 6.48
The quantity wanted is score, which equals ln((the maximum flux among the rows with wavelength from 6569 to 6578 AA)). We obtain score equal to 2.64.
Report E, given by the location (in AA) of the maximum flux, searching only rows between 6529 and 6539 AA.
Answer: 6533.26 AA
